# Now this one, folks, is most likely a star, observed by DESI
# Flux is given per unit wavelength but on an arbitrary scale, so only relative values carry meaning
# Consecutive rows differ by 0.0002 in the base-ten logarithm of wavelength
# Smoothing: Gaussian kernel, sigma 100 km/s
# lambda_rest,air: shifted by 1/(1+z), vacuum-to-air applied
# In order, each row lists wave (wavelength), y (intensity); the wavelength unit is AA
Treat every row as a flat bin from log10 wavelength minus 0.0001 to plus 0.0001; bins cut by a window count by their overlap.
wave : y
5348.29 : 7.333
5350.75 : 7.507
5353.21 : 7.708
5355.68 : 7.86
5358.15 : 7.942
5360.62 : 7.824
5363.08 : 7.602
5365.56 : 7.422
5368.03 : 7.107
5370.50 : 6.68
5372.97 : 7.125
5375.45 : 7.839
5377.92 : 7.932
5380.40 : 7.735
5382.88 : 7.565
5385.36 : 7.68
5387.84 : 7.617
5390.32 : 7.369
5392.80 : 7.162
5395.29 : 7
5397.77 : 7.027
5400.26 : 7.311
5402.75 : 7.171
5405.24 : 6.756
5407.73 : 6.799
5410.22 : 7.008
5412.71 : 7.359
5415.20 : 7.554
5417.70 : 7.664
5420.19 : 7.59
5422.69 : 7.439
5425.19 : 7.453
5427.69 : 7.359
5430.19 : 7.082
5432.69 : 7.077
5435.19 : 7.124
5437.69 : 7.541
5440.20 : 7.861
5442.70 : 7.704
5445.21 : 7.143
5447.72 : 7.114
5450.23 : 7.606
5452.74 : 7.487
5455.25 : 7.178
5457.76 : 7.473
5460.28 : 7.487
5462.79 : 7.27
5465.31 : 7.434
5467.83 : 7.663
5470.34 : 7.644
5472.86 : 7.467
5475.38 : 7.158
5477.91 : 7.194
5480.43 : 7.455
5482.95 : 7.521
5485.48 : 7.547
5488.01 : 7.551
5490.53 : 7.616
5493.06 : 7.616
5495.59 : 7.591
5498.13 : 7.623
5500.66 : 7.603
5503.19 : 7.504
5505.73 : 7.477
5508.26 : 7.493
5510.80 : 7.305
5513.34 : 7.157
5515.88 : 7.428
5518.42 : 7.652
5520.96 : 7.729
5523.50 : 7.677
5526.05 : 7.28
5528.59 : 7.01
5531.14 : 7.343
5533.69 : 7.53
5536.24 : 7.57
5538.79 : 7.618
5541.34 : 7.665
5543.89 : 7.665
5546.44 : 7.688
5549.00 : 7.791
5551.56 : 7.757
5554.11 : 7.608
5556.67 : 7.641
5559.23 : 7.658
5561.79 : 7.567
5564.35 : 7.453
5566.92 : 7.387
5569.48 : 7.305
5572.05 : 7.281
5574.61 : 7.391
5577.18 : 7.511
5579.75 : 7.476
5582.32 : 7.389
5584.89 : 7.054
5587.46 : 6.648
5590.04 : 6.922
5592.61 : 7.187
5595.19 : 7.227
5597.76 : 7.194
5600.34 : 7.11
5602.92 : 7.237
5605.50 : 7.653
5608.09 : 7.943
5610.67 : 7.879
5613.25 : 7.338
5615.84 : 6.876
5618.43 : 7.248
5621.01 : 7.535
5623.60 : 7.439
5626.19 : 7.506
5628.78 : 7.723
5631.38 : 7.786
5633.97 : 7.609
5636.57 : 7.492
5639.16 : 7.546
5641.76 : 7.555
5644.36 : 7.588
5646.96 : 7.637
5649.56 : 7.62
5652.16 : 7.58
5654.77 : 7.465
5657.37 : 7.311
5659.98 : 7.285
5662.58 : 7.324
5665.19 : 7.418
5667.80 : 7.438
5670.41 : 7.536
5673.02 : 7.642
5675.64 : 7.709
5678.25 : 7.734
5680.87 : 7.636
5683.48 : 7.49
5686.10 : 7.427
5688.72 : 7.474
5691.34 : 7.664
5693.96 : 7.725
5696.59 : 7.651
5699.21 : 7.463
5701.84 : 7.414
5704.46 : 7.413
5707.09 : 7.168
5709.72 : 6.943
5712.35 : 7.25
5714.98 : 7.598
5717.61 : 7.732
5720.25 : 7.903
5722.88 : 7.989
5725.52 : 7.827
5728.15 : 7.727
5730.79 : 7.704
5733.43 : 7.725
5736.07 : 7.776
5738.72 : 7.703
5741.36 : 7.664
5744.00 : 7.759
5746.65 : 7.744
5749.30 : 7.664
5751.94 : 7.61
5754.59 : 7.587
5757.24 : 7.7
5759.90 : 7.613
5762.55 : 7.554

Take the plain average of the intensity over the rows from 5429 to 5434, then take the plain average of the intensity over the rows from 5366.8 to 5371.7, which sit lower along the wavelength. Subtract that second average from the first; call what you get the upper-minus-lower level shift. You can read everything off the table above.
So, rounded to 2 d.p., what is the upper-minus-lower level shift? 0.19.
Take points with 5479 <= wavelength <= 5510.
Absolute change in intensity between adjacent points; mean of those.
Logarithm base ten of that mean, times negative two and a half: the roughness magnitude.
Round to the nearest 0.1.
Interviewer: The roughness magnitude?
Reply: 3.7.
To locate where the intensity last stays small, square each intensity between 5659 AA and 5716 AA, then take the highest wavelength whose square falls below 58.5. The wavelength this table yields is 5714.98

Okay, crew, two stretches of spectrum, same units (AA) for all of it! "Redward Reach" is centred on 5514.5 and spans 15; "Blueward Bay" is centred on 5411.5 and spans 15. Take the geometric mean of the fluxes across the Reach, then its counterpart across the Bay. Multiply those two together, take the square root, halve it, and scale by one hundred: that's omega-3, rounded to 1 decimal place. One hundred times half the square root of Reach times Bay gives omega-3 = 365.9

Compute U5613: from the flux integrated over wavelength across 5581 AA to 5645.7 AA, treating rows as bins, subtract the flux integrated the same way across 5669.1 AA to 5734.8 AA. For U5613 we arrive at -20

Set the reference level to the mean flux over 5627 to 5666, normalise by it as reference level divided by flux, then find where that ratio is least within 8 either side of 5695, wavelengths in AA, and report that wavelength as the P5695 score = 5693.96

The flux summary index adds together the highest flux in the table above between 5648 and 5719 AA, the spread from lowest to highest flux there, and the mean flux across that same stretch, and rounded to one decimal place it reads 16.0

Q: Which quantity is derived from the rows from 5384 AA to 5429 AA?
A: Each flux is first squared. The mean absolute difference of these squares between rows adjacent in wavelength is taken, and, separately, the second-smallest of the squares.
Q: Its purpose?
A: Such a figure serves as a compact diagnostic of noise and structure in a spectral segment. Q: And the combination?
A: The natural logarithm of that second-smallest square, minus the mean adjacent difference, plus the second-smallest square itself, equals 48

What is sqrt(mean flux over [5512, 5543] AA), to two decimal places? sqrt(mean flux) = 2.73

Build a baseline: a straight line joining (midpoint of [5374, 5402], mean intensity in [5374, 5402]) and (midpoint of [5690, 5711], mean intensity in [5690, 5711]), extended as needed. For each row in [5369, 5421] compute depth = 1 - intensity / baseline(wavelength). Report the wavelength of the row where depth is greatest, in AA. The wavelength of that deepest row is 5370.50 AA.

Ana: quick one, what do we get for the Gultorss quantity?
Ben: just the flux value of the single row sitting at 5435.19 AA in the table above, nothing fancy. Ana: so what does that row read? 7.124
